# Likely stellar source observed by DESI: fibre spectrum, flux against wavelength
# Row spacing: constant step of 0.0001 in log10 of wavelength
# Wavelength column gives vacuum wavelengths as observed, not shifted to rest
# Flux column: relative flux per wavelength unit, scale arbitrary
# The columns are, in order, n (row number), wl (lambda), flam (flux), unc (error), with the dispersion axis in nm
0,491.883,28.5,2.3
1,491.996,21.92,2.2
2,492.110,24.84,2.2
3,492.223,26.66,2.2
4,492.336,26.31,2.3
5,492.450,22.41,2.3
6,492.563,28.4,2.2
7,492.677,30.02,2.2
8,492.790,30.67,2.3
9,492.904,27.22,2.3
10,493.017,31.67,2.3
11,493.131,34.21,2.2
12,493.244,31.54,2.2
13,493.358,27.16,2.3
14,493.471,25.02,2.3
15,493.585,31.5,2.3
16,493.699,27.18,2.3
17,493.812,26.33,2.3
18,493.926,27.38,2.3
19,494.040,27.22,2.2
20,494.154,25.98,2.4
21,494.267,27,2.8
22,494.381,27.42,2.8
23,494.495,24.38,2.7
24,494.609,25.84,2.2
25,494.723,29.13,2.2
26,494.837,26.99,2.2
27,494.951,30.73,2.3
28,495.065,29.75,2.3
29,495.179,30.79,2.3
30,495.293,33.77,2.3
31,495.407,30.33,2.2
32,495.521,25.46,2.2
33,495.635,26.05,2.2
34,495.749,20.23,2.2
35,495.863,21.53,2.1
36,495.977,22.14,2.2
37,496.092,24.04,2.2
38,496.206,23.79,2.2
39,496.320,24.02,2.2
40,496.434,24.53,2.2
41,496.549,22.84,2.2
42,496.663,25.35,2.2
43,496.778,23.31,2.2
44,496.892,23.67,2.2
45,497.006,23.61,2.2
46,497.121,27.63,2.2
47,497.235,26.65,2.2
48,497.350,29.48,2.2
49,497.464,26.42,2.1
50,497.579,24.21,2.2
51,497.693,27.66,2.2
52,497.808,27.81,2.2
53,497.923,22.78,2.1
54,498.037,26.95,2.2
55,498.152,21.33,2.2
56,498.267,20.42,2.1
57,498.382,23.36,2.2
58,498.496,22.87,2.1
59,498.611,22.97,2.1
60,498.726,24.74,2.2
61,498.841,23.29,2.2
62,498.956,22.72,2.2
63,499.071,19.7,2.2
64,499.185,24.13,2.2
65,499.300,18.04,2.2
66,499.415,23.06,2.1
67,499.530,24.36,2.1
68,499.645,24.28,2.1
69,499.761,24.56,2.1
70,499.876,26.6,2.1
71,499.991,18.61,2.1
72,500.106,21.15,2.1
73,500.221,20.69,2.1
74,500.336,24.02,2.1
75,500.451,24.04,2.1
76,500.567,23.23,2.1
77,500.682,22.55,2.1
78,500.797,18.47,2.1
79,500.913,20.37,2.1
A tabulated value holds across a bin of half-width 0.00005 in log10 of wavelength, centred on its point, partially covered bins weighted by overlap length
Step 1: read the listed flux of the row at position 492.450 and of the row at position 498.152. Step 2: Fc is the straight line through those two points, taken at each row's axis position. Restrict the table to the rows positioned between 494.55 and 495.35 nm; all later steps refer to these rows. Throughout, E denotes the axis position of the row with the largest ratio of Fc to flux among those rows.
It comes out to 494.609 nm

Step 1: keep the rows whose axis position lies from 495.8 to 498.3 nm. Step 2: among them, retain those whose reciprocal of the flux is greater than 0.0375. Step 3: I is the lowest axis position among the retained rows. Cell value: 495.863 nm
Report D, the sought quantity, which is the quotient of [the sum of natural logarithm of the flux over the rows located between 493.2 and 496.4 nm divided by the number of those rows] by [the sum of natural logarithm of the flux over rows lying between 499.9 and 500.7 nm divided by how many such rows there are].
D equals 1.06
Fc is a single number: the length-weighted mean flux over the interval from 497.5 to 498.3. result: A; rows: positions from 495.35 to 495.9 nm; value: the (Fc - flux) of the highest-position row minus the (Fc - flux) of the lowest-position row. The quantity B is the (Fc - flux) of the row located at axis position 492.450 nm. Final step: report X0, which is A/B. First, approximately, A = 8.8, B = 2.2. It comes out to 4.0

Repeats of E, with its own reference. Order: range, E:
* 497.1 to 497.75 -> 497.579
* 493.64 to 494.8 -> 494.495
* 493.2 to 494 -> 493.471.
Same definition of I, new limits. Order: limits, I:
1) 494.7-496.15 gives 495.521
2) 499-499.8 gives 499.071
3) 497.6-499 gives 497.923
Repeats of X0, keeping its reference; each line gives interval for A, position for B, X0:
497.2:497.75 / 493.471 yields 2.5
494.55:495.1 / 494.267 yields 1.6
